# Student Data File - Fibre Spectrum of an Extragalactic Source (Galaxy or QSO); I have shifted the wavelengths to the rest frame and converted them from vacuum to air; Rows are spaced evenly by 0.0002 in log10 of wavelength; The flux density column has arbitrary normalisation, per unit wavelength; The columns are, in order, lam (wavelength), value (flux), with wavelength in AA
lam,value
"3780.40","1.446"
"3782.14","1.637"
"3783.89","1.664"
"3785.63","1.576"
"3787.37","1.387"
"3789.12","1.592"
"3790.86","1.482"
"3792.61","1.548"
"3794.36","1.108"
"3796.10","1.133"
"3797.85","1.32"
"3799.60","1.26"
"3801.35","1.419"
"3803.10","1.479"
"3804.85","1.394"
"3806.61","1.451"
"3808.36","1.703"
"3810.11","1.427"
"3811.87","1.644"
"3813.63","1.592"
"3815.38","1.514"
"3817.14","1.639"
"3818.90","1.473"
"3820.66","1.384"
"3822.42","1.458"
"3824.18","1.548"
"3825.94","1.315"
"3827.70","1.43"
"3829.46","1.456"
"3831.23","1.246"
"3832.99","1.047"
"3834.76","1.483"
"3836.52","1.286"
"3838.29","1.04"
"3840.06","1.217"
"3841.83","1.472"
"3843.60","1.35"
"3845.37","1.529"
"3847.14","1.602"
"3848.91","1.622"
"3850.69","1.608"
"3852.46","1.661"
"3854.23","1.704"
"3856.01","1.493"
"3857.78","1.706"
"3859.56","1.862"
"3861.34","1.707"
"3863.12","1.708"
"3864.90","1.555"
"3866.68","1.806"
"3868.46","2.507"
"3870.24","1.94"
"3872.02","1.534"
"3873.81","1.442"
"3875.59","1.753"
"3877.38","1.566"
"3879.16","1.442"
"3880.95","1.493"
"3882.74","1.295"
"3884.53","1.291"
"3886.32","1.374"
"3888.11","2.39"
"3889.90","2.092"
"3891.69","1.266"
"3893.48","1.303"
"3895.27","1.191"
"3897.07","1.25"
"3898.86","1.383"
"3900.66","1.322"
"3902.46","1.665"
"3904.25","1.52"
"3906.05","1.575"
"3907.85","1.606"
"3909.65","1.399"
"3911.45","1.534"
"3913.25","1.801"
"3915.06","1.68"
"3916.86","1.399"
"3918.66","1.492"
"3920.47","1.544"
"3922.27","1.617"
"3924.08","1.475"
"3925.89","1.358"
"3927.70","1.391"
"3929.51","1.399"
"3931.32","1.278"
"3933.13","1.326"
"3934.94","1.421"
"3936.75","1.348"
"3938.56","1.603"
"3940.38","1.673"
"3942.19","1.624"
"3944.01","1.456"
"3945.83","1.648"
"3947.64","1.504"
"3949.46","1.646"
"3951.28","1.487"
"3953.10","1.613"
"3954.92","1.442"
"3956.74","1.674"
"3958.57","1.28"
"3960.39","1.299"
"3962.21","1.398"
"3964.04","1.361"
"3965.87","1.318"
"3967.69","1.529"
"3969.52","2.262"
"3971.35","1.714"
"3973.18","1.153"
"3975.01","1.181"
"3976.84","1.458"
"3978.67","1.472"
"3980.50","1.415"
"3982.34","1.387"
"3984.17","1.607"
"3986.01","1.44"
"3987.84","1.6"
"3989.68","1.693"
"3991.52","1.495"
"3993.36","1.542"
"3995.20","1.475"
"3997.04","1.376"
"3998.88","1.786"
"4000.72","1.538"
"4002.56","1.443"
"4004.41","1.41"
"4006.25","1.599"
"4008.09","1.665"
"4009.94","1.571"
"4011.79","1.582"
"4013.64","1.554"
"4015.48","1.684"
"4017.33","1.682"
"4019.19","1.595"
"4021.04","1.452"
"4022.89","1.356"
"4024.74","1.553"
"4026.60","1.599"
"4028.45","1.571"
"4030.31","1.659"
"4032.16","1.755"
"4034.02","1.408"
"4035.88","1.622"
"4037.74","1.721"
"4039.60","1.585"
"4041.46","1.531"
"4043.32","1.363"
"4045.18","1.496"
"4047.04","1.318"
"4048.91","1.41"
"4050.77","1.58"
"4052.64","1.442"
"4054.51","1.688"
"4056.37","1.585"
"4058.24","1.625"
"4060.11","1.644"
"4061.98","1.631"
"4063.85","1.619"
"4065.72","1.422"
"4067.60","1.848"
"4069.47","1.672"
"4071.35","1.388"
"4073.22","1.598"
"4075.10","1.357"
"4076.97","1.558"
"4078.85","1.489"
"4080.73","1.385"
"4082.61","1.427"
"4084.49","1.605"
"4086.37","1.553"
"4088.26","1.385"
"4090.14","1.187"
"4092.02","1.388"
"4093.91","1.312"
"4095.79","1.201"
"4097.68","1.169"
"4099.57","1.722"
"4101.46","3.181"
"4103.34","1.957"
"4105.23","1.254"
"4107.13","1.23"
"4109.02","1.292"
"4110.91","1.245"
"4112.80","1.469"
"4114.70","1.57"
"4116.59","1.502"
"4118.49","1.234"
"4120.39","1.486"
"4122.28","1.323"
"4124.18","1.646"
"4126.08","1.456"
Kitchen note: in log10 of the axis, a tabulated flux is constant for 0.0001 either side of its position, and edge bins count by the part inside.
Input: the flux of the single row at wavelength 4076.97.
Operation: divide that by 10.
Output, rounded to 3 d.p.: 0.156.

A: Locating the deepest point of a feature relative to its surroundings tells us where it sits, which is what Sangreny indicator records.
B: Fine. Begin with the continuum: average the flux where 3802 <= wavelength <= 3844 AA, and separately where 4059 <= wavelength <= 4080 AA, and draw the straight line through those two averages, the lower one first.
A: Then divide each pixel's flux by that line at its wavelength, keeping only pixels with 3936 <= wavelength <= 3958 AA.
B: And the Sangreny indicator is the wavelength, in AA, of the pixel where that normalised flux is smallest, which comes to 3936.75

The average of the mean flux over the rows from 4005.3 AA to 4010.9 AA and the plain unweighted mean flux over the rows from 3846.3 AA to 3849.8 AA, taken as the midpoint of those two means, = 1.61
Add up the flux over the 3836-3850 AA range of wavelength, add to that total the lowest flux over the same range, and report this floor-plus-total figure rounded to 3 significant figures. 12.2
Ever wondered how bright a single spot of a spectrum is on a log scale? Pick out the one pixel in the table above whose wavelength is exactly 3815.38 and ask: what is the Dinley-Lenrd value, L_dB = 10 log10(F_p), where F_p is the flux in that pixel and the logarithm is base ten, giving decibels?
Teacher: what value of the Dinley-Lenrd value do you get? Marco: 1.8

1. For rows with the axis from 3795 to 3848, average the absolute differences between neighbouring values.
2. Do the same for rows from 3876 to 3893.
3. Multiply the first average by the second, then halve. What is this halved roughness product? 0.025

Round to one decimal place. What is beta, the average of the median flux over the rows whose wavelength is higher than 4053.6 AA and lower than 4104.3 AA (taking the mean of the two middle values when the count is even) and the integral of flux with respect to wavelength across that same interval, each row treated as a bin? 40.8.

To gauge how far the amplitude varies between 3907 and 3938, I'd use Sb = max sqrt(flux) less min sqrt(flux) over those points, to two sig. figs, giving 0.21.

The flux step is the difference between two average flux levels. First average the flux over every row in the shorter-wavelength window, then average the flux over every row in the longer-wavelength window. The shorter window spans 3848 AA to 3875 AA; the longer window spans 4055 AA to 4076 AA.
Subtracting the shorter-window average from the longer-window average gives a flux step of -0.14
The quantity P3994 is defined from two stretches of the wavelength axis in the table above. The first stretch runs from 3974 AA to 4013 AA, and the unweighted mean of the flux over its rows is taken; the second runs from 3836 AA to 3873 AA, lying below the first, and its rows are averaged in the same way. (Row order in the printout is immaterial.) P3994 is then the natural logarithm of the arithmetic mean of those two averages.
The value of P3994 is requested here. 0.45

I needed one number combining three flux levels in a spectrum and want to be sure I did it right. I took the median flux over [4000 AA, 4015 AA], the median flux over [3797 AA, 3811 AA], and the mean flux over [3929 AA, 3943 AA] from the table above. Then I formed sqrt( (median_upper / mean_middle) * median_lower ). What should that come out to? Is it 1.23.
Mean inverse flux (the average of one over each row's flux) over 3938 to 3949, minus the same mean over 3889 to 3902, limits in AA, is -0.10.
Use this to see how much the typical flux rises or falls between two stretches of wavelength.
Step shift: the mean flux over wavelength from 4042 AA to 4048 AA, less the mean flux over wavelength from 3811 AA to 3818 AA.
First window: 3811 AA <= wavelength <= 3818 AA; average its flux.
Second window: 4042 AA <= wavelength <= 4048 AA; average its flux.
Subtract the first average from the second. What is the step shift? -0.20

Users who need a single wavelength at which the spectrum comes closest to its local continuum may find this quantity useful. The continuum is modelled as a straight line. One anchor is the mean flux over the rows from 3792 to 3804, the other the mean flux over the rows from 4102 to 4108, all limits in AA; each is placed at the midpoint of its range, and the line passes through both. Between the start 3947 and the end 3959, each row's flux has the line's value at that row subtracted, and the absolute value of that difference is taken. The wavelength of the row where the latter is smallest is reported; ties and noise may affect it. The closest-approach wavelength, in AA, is 3954.92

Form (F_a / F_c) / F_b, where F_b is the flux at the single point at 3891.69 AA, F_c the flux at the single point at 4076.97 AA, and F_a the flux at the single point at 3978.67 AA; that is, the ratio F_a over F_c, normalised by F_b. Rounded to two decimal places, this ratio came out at 0.75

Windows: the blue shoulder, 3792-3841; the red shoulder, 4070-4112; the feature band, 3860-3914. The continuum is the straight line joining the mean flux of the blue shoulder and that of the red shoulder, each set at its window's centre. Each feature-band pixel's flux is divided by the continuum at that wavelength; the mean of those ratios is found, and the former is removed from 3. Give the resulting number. 1.88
